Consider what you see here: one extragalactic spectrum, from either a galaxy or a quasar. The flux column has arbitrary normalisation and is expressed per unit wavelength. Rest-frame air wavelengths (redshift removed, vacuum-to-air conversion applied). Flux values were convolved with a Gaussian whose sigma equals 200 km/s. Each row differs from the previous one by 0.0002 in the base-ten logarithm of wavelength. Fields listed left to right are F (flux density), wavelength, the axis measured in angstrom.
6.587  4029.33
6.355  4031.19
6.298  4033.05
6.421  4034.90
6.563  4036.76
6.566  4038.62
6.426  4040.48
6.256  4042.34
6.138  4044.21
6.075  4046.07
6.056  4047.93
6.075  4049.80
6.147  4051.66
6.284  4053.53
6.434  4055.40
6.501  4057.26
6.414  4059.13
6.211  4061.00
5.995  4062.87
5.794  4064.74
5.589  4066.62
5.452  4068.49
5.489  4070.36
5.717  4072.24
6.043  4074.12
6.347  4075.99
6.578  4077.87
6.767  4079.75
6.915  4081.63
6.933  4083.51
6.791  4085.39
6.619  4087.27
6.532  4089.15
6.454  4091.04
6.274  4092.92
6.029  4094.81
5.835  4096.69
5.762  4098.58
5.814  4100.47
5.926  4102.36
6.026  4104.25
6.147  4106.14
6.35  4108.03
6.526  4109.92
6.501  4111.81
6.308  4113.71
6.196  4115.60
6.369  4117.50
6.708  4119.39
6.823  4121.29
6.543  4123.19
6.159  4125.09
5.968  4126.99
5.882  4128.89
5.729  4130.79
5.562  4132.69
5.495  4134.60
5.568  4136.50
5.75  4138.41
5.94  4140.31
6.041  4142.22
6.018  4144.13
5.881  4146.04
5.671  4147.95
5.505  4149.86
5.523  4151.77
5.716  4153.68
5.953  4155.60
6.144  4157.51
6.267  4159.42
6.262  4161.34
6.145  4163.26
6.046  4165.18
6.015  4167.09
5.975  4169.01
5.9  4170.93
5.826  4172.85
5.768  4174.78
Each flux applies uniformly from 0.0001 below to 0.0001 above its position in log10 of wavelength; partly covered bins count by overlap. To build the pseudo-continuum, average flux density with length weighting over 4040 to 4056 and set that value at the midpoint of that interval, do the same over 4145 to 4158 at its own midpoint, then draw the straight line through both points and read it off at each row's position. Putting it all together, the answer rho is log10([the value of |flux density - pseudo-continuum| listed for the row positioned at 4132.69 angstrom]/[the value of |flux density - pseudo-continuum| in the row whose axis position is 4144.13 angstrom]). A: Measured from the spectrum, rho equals 0.08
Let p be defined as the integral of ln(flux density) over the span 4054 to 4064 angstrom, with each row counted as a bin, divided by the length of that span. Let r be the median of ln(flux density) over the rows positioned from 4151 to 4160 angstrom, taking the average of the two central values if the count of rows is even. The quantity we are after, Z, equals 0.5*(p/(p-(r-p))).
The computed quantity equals 0.485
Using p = 1.841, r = 1.78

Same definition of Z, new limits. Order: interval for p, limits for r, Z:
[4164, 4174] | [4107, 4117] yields 0.519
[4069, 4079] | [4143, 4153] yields 0.484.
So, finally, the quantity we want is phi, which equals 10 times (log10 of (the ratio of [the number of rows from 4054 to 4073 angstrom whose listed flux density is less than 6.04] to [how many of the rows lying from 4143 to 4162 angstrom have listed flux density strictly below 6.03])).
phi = -0.7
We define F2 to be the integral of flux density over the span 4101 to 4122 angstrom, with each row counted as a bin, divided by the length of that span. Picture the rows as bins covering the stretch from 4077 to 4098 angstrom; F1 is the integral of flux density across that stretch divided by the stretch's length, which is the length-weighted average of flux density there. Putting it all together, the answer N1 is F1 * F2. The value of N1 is 41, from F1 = 6.51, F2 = 6.3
